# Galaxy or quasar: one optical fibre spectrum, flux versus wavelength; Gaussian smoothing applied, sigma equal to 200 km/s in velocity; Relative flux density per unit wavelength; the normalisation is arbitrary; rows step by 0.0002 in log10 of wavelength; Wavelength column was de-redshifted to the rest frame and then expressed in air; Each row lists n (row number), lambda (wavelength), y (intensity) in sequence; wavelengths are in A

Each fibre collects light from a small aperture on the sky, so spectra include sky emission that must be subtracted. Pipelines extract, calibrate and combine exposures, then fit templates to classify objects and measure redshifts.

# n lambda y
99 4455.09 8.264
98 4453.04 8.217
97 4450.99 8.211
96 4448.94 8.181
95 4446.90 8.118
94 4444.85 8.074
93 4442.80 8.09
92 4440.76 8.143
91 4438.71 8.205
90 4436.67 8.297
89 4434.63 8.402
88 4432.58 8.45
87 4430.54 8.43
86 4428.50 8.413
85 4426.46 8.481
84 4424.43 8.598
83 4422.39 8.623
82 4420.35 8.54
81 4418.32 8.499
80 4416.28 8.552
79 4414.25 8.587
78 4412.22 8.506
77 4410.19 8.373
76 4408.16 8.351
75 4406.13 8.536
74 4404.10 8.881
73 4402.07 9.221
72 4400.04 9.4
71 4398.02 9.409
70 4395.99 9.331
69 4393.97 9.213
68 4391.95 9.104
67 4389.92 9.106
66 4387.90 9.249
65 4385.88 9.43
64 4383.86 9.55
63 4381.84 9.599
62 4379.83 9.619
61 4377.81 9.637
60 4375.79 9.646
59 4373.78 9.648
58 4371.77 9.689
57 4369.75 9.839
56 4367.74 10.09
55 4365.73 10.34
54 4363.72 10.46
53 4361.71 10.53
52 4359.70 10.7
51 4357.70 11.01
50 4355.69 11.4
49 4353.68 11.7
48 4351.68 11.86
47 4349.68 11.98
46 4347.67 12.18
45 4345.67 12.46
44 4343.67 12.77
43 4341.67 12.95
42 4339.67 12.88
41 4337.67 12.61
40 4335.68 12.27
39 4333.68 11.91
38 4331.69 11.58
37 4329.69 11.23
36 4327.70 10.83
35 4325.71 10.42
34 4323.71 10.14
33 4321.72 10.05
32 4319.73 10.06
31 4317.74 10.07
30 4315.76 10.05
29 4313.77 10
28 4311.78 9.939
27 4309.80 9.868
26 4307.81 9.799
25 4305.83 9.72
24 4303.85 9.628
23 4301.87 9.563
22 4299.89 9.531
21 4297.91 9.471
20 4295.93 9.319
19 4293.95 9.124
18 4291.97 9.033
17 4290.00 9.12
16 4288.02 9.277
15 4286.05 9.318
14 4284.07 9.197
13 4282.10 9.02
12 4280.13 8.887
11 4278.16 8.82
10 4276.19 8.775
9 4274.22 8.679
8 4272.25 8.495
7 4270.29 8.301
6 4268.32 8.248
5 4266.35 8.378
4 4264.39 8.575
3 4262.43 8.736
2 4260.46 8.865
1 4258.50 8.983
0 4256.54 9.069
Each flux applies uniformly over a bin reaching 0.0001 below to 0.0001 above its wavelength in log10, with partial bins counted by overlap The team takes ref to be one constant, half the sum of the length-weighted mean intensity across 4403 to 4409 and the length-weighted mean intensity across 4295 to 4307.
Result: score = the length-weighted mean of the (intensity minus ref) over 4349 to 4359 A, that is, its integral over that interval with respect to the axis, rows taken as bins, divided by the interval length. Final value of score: 2.5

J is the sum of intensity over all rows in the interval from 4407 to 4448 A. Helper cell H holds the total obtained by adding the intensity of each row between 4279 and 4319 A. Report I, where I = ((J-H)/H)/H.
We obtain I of -0.0006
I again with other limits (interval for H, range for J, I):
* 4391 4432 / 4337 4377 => 0.0016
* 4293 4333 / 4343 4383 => 0.0004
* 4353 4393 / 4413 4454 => -0.0008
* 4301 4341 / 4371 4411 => -0.0006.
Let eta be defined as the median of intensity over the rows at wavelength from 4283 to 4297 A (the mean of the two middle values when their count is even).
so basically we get 9.2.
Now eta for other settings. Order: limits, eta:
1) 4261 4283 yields 8.7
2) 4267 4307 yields 9.1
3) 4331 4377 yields 11.6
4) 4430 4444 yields 8.3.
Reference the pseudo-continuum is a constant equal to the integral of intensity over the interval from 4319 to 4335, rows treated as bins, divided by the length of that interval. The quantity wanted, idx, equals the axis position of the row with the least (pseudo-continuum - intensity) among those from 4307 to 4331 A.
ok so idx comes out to 4329.69 A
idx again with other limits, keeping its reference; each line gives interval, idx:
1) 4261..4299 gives 4297.91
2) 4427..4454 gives 4432.58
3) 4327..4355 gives 4341.67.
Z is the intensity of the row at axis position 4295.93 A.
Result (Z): 9.319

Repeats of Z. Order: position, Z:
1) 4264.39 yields 8.575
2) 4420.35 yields 8.54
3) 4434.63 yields 8.402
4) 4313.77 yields 10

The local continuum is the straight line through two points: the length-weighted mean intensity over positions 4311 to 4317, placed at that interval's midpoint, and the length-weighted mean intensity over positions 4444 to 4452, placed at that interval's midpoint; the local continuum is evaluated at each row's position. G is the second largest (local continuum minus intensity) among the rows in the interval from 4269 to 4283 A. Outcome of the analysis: 2.1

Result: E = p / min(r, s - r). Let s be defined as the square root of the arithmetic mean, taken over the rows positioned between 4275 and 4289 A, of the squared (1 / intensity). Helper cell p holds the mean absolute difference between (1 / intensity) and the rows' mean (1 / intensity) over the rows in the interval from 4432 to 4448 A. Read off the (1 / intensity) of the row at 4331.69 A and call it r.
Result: 0.07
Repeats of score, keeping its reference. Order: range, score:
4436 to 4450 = -0.9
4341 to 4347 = 3.6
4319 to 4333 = 1.6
